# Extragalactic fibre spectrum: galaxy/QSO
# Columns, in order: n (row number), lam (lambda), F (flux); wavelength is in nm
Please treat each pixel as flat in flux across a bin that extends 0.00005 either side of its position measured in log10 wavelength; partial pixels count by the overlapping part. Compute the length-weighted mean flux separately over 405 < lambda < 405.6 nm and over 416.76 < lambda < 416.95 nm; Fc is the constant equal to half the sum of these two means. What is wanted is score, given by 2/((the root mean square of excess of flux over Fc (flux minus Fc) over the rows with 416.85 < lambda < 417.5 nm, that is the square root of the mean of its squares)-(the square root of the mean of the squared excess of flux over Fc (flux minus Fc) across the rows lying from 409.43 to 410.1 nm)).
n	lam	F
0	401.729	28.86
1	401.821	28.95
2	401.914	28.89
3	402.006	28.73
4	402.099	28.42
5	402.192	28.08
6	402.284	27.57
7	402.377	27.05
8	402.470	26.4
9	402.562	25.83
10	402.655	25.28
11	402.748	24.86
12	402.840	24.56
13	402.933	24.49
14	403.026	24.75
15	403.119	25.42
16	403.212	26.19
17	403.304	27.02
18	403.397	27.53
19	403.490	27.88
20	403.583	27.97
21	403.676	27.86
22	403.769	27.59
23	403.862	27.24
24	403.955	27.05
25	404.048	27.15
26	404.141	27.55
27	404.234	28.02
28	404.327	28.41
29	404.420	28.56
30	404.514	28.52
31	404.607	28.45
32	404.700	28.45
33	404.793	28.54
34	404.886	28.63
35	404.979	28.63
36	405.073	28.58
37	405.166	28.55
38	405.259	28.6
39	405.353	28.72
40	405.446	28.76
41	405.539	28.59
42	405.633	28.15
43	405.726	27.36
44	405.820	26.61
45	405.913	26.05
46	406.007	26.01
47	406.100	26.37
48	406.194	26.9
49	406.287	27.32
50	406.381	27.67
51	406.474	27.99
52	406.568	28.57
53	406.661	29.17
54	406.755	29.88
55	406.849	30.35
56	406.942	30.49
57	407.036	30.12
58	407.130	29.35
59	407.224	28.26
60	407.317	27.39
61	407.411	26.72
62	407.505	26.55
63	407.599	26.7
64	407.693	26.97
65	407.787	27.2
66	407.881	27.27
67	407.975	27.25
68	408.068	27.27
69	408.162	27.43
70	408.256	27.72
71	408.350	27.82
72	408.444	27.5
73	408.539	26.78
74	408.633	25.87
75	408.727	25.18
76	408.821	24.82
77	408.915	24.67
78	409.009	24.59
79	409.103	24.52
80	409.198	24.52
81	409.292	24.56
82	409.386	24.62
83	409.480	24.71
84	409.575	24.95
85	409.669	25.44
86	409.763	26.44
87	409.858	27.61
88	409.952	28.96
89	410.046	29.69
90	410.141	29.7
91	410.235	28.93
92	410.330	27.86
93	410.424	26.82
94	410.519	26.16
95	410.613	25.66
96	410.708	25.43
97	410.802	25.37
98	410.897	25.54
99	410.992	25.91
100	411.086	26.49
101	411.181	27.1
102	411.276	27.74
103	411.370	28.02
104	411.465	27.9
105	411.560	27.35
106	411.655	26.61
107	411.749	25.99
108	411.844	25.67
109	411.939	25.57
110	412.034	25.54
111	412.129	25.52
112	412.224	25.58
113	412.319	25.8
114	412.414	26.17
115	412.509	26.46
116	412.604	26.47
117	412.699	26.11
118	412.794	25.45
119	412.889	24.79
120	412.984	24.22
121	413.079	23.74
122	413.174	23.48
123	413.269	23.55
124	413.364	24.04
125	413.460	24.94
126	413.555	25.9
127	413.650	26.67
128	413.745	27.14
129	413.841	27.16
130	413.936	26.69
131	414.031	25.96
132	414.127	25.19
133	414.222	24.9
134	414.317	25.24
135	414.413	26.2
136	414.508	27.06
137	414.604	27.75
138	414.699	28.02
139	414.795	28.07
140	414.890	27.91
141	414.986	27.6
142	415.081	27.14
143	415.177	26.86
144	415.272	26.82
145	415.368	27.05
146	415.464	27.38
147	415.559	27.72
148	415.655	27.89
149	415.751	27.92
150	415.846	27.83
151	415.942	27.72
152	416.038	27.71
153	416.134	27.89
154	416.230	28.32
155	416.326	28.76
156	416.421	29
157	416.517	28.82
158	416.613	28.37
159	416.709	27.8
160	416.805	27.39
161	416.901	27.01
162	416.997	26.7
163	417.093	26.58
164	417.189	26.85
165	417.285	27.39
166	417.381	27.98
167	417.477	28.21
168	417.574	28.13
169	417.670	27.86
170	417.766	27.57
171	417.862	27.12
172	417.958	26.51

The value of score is -2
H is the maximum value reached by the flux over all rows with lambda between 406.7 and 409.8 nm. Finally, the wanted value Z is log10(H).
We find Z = 1.48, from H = 30.49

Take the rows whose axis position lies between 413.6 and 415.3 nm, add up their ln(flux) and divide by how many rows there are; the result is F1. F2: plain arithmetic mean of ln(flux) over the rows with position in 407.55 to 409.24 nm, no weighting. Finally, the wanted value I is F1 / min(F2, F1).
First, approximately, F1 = 3.29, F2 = 3.27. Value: 1.01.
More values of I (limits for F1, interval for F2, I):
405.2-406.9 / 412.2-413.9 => 1.03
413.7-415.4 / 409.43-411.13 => 1.00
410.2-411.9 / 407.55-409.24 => 1.00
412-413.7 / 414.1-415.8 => 1.00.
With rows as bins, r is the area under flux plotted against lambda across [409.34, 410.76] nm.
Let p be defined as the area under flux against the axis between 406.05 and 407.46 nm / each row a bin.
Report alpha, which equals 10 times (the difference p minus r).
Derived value 19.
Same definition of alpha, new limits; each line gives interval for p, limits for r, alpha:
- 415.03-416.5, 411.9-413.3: 55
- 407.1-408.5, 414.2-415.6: 4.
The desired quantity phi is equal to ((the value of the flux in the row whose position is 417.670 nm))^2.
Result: 776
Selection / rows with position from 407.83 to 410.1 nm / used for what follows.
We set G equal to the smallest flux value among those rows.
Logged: 24.52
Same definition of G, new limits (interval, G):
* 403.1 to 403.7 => 25.42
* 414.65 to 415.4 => 26.82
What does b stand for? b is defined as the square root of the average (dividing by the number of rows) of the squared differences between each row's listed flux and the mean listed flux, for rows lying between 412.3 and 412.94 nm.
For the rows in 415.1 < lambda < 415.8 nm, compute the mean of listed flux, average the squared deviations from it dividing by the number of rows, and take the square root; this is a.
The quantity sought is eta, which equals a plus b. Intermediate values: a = 0.44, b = 0.6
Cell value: 1.00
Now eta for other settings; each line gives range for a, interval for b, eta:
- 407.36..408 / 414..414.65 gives 1.25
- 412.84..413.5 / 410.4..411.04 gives 1.01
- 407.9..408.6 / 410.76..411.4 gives 1.30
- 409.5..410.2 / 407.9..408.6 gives 2.16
